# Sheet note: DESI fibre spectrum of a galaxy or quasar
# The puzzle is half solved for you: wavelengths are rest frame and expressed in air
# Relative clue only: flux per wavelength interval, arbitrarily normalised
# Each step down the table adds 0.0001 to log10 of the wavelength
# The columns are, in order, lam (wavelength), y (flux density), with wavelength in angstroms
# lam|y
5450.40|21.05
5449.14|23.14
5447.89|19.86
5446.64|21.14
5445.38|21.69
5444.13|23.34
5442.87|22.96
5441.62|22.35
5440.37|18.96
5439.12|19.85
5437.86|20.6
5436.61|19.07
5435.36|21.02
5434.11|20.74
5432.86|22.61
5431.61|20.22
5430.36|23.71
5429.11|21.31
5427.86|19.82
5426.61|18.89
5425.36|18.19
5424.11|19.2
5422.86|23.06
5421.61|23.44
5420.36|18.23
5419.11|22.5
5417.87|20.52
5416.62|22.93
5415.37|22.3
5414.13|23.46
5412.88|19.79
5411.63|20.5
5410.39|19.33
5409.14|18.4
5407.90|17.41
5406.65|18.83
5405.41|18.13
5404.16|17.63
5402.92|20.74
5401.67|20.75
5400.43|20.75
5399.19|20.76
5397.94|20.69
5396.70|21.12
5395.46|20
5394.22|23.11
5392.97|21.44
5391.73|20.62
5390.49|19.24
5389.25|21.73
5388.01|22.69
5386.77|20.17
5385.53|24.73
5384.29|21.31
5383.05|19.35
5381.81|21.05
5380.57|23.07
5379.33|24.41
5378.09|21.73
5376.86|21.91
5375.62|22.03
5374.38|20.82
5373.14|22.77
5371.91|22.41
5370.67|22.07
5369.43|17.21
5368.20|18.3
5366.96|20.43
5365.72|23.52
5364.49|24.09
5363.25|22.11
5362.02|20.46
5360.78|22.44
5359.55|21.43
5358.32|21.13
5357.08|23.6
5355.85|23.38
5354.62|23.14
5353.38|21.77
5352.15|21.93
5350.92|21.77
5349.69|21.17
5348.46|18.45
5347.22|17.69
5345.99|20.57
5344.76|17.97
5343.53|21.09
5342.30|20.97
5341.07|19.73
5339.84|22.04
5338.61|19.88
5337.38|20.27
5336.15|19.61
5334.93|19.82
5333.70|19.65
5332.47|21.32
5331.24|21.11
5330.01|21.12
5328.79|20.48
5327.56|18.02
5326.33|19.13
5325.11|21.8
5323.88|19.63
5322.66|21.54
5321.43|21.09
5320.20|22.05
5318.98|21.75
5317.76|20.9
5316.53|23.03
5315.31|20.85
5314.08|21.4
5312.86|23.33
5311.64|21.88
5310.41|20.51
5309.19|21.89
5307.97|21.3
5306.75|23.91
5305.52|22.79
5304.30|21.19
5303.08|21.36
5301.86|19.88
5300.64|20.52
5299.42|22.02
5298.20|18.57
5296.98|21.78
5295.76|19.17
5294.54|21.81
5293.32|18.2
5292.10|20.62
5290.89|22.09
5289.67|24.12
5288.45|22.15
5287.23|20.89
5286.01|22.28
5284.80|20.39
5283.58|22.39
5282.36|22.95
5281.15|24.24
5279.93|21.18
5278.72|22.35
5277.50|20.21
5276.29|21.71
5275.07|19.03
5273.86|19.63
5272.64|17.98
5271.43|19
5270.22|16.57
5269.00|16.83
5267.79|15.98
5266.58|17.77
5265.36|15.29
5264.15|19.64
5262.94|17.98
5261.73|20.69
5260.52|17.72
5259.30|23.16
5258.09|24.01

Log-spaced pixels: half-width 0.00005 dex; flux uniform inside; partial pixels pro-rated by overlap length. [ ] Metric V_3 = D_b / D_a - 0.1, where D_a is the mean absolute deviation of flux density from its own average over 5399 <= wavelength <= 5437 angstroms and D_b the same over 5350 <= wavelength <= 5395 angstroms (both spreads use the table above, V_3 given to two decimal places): 0.70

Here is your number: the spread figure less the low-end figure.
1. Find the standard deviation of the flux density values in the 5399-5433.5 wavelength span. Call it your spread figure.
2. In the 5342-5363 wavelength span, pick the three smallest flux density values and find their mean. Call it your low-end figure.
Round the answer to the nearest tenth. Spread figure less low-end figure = -16.1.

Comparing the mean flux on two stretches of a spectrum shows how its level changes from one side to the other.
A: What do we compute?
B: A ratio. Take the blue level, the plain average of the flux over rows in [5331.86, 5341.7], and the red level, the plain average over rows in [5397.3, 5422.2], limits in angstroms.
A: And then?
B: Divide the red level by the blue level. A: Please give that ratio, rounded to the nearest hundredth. 1.00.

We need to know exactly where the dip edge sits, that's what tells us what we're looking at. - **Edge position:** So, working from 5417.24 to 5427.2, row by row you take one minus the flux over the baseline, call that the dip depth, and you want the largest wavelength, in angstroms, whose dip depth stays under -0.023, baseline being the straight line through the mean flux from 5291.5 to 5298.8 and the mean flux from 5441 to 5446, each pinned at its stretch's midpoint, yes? 5422.86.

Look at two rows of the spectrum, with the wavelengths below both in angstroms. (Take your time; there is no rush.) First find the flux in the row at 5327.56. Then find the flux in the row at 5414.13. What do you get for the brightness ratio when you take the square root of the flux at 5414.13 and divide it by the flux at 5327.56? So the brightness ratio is 0.269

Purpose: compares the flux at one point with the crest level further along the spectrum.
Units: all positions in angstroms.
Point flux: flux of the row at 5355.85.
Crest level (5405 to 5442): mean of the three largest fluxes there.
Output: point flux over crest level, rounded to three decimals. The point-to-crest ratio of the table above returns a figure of 0.993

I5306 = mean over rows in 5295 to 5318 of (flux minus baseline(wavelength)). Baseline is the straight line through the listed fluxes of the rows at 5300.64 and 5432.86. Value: 0.8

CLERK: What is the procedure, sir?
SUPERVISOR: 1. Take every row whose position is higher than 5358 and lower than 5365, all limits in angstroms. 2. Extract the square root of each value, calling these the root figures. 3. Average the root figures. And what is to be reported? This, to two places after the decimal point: 4.68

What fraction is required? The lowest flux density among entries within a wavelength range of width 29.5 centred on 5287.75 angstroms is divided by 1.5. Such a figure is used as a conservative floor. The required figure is 12.1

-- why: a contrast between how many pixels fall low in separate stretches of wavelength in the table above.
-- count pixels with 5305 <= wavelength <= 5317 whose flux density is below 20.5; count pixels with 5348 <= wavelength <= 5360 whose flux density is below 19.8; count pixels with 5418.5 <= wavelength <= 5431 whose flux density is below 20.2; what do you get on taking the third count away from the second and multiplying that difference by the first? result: 0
